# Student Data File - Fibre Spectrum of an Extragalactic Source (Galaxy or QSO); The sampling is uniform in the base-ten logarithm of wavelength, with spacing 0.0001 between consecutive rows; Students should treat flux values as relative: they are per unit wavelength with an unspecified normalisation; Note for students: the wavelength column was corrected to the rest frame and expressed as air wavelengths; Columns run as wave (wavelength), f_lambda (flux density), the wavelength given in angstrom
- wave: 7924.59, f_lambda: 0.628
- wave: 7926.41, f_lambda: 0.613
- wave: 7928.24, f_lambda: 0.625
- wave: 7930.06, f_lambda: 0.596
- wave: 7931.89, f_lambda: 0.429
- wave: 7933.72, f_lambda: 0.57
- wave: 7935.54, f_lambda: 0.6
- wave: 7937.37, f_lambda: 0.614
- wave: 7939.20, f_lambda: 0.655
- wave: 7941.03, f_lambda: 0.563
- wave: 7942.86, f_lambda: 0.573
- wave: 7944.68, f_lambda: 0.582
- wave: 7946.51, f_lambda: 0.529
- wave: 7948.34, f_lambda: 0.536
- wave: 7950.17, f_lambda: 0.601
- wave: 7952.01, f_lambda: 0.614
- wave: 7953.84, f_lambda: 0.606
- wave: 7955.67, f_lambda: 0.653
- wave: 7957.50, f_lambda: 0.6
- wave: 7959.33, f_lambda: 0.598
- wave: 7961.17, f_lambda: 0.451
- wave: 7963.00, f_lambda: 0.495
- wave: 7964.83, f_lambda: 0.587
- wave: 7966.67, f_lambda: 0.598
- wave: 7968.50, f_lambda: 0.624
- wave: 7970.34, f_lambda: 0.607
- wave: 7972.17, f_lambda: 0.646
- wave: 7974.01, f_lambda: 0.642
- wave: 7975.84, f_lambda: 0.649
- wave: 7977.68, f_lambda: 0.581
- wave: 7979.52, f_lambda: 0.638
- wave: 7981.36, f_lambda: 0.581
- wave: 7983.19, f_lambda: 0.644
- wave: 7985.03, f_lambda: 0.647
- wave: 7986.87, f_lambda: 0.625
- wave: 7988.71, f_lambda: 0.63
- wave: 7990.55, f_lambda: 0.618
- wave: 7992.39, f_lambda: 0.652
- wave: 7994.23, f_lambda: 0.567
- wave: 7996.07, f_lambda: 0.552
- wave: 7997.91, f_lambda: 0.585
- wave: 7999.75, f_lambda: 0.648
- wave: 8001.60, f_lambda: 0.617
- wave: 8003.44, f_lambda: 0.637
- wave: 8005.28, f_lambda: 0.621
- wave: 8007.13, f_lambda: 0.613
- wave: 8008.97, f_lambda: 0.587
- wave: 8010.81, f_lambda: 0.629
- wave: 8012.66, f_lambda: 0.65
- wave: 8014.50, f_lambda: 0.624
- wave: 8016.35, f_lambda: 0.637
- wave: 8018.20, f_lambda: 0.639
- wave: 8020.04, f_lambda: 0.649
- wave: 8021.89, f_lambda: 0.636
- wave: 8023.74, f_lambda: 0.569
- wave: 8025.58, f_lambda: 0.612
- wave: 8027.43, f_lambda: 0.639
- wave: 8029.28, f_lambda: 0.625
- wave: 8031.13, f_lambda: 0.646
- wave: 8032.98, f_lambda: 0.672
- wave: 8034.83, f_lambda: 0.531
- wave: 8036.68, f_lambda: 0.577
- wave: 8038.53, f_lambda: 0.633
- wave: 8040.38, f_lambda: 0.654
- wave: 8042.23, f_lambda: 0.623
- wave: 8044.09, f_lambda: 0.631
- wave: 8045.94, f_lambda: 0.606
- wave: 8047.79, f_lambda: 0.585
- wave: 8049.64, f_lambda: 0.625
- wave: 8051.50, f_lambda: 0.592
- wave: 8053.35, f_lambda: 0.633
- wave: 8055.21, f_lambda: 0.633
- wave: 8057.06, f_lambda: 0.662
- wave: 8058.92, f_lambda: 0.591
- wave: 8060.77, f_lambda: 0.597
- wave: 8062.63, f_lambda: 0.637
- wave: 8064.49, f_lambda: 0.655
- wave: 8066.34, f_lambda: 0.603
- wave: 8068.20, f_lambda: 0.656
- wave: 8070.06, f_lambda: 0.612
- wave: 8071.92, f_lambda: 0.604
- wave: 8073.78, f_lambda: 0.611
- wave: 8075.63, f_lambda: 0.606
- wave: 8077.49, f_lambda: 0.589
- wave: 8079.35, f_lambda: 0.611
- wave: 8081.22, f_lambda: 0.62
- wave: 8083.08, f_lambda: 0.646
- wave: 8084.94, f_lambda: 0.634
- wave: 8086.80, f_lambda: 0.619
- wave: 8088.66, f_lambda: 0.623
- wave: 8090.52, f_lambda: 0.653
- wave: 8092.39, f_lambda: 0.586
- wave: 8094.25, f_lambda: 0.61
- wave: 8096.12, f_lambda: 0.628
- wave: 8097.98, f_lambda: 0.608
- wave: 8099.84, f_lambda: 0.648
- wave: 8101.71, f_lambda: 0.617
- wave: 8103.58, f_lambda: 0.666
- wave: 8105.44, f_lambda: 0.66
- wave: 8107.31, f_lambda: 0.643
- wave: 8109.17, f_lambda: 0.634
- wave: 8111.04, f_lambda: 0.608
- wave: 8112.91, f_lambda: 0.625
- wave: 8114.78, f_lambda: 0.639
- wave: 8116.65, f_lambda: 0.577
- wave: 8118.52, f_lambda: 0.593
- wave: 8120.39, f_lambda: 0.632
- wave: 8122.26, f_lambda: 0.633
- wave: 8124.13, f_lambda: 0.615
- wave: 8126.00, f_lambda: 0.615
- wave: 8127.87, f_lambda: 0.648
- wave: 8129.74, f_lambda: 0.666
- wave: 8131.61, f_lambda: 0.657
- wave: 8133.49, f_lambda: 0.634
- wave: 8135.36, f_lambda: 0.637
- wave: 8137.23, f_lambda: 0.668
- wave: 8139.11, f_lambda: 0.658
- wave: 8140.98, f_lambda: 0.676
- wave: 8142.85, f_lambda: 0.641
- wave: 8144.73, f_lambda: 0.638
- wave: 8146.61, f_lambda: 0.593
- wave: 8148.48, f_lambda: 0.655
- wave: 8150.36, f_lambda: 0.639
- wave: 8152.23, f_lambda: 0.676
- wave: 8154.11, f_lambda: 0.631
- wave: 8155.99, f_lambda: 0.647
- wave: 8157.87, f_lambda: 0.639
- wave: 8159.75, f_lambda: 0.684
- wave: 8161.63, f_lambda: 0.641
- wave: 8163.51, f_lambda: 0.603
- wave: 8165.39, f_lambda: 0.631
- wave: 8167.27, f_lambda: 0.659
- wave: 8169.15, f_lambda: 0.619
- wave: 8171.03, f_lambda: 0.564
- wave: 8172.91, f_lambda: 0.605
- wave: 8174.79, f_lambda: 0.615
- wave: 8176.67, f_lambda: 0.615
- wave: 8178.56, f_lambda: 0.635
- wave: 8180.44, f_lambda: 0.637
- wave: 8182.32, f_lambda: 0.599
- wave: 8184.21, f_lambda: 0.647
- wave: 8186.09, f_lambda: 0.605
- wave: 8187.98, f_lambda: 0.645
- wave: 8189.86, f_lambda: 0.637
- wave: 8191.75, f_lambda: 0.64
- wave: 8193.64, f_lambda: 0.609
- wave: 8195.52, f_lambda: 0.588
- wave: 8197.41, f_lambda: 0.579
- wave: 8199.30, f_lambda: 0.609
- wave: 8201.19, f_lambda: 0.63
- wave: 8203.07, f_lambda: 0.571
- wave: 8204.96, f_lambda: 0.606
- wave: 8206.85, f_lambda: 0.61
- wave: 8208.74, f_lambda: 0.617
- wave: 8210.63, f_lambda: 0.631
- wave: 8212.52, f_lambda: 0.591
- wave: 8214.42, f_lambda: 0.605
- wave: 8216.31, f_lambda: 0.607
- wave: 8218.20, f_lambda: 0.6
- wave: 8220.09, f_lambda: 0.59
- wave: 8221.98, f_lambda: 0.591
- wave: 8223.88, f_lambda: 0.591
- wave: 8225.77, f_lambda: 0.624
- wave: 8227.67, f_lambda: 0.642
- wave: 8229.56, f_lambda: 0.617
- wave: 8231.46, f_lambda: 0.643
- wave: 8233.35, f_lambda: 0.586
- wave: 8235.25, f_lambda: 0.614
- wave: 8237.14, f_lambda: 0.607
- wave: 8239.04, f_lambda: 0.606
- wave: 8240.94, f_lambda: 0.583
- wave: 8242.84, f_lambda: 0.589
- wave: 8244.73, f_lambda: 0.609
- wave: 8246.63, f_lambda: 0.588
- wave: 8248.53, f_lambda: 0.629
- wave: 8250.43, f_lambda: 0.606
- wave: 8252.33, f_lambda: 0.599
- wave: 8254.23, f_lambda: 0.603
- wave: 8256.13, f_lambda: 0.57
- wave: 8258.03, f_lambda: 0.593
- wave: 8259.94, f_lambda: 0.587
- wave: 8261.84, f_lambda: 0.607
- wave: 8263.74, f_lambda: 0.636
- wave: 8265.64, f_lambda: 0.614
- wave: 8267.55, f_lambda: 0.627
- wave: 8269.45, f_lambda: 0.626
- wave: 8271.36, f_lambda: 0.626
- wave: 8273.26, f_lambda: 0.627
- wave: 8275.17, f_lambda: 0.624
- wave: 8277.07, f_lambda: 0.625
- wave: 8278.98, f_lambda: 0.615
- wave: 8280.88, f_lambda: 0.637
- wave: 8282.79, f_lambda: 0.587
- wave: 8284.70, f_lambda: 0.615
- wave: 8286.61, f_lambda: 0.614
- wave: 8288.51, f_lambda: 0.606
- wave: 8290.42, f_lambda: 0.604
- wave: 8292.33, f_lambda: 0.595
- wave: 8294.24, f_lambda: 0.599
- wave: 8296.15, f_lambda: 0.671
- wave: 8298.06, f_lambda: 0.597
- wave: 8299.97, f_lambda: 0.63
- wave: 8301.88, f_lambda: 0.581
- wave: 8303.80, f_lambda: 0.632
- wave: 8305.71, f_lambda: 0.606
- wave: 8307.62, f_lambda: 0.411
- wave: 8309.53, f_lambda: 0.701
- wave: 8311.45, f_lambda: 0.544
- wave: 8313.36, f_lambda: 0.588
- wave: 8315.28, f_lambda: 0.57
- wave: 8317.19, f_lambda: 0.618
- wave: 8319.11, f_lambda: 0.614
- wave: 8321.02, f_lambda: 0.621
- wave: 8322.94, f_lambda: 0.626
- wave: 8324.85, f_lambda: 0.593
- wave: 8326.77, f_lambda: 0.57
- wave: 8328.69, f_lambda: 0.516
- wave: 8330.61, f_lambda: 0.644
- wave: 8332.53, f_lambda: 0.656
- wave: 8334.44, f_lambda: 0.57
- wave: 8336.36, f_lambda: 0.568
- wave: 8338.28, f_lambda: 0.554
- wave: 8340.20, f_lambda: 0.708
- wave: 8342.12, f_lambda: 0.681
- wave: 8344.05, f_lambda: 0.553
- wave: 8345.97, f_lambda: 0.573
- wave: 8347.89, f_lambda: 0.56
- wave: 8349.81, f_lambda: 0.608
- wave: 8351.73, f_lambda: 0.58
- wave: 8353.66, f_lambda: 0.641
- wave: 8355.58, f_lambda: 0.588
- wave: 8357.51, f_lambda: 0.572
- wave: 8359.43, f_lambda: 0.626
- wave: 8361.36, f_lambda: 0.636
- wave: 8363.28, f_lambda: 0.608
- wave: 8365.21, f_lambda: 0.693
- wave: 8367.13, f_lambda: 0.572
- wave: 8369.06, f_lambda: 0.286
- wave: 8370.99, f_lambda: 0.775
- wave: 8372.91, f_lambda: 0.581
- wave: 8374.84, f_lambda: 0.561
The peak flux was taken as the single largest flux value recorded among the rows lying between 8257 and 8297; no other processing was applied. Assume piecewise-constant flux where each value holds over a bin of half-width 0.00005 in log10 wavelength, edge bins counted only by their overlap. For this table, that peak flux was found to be 0.671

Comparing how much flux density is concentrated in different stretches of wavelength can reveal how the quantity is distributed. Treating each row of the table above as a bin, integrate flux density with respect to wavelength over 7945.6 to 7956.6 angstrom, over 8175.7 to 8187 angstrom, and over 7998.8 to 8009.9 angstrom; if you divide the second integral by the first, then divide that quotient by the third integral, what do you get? 0.158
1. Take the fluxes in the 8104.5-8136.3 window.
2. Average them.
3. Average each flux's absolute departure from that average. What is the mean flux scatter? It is 0.018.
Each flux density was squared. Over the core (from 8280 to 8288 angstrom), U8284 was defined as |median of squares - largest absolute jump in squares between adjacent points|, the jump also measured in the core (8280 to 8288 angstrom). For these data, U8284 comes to 0.316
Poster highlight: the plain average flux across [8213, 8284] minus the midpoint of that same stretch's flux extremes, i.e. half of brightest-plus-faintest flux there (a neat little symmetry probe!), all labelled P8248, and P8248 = 0.002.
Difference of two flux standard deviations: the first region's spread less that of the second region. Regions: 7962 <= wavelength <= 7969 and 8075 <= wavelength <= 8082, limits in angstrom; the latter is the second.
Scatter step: 0.04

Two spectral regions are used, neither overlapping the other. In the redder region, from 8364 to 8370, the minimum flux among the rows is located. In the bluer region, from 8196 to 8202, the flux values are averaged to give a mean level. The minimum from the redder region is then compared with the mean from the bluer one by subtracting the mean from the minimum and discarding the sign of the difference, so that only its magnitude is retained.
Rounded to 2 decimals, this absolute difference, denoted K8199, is 0.32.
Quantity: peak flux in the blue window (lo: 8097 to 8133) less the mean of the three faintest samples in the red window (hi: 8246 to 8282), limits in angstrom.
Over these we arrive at 0.084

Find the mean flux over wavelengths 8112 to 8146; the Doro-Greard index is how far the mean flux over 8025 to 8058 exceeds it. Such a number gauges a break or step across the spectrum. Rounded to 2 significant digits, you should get -0.015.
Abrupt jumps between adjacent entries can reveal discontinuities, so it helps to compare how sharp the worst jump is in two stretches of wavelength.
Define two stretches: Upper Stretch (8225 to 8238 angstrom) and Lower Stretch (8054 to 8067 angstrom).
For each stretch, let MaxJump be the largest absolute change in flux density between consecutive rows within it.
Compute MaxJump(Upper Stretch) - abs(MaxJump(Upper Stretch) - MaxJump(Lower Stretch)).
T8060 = 0.043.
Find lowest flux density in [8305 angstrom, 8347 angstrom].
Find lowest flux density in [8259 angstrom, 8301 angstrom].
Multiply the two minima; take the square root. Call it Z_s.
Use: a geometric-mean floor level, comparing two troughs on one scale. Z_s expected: 0.491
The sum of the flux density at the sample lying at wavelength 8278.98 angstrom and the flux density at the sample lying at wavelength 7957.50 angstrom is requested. 1.215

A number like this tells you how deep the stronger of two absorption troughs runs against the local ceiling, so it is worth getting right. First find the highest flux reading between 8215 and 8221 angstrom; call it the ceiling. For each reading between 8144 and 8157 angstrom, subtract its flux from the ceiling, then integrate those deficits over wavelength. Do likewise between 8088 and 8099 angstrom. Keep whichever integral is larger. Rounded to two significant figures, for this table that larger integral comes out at -0.12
